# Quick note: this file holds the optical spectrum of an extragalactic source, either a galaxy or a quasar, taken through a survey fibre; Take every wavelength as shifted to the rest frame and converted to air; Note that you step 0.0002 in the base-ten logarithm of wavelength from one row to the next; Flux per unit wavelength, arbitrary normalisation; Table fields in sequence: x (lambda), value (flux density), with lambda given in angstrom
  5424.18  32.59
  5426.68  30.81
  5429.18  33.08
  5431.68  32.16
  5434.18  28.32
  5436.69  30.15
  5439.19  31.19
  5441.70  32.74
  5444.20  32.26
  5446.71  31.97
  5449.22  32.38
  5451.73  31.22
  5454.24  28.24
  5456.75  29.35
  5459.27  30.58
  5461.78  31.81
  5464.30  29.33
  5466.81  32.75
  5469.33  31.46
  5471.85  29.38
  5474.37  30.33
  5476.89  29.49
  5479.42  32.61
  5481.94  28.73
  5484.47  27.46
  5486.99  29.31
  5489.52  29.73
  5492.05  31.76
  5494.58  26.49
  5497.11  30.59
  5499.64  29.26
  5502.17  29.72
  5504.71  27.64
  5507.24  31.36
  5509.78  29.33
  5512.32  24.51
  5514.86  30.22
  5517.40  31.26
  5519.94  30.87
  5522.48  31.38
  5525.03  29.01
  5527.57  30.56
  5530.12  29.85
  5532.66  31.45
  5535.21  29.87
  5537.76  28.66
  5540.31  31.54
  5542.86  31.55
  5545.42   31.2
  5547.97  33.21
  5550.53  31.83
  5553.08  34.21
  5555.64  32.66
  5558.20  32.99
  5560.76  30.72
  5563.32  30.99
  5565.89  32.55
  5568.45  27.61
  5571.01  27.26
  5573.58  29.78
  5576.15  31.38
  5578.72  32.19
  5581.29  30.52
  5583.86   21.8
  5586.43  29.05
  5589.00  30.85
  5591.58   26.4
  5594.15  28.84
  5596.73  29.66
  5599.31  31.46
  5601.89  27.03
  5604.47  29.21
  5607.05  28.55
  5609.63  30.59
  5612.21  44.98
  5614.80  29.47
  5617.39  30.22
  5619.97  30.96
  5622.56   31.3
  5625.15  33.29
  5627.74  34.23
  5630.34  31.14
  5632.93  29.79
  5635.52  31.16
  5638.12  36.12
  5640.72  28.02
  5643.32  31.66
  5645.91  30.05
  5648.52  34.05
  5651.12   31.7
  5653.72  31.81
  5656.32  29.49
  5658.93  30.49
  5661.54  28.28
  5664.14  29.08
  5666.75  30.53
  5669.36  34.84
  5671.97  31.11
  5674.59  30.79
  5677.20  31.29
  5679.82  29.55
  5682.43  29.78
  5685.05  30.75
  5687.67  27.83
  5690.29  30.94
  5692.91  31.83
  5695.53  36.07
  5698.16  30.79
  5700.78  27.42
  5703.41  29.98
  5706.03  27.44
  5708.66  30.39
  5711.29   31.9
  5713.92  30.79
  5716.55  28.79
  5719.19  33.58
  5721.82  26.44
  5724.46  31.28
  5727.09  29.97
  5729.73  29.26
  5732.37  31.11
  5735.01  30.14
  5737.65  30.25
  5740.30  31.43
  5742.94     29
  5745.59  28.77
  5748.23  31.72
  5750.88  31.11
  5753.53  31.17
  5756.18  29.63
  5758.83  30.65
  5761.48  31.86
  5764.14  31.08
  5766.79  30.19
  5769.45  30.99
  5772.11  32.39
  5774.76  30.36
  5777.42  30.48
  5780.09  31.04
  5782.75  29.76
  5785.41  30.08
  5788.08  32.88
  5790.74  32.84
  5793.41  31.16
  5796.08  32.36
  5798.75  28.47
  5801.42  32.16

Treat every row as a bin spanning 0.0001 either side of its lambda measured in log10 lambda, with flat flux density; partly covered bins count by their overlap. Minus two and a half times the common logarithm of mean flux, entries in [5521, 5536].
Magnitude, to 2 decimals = -3.71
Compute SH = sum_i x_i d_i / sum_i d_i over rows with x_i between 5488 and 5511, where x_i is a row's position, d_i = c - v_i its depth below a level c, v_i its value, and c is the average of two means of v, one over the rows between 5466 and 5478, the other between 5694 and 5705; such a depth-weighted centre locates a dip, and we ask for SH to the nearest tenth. 5499.9 angstrom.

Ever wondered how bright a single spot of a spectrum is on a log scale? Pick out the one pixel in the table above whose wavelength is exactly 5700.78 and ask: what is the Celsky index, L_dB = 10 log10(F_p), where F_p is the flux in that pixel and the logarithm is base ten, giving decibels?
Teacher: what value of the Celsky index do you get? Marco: 14.4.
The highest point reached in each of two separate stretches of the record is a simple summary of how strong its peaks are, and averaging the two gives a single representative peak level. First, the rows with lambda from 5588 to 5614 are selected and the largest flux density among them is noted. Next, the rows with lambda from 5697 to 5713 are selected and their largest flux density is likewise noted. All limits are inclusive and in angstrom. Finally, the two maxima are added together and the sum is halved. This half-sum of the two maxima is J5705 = 38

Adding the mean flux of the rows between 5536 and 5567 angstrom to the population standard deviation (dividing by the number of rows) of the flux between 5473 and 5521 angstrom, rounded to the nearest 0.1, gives 33.7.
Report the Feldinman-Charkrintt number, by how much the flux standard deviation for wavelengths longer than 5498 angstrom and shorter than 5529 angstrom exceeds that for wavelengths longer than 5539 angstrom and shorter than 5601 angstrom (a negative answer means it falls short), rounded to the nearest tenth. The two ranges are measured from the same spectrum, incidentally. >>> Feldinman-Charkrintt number -0.7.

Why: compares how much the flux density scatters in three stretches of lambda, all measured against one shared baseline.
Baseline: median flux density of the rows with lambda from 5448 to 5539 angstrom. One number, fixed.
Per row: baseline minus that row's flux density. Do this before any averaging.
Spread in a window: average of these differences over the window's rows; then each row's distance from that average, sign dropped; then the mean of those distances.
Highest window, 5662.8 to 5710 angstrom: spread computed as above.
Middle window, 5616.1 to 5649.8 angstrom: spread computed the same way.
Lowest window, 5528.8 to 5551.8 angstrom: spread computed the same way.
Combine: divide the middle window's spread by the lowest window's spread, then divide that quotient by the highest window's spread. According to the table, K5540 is 1.10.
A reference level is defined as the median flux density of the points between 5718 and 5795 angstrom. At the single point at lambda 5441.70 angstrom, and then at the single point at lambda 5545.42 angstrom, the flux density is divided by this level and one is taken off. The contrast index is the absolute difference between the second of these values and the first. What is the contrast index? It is 0.050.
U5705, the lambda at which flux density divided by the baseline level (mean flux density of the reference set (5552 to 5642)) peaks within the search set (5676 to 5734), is 5695.53 angstrom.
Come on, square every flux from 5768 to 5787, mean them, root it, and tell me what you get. 30.7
